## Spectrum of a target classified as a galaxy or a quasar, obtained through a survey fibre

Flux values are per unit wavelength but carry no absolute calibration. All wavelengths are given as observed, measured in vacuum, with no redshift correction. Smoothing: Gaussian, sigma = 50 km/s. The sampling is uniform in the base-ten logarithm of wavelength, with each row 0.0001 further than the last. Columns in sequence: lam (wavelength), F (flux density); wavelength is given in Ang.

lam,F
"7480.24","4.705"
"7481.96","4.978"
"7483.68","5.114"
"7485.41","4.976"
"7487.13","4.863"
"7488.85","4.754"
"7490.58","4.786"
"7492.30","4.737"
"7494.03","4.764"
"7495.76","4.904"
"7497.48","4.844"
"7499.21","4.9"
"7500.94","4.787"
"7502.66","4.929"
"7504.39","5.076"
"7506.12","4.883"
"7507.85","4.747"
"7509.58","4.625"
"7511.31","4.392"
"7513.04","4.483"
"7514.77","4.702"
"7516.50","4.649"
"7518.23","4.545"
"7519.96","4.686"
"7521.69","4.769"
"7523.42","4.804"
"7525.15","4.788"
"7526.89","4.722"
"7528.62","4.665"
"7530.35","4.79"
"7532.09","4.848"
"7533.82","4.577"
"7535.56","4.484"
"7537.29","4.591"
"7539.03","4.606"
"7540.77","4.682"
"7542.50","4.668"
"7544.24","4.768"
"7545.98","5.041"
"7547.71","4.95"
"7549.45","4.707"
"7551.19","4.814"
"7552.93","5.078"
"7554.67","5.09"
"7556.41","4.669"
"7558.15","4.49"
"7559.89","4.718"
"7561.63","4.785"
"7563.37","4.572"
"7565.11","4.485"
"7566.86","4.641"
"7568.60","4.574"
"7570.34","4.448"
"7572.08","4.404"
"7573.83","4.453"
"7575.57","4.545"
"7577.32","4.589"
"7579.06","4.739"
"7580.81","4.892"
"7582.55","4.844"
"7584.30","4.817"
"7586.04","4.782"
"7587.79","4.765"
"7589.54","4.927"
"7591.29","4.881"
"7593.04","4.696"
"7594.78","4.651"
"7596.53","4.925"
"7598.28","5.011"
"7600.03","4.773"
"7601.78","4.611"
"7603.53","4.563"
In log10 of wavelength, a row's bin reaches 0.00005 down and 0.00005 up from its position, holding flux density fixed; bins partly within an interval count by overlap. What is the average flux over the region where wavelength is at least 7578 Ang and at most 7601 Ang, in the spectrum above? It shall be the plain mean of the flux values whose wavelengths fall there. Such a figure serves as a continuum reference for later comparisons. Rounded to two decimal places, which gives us 4.82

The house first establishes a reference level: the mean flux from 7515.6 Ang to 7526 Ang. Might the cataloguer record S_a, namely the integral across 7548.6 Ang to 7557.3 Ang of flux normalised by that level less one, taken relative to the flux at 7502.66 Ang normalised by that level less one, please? 6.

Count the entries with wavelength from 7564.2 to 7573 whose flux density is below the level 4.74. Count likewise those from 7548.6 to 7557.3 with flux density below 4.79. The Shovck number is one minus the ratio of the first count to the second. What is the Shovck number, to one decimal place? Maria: -1.5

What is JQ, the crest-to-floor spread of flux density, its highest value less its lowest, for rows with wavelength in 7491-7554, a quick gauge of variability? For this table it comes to 0.69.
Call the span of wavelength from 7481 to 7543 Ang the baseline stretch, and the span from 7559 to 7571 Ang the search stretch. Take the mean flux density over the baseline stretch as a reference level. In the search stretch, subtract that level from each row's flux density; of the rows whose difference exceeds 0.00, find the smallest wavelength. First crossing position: 7561.63 Ang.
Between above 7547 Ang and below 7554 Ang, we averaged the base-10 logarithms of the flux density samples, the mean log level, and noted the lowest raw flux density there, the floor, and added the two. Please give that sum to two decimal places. 5.40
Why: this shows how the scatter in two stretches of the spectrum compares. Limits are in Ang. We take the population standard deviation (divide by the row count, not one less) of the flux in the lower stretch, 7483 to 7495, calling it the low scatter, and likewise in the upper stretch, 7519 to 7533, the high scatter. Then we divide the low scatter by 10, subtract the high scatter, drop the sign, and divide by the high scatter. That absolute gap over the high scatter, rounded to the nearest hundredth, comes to 0.78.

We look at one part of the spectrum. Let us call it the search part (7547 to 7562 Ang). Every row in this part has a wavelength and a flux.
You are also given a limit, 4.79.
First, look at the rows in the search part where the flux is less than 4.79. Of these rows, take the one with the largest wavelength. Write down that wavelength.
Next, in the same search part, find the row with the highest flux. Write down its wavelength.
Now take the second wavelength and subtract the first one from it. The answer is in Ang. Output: -7.0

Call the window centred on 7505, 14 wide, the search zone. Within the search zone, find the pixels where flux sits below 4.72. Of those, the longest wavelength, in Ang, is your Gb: 7511.31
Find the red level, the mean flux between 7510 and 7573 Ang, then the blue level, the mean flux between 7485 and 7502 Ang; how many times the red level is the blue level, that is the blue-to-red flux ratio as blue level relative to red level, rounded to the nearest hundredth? 1.03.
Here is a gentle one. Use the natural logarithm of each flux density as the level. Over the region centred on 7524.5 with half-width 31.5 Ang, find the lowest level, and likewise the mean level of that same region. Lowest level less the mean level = -0.080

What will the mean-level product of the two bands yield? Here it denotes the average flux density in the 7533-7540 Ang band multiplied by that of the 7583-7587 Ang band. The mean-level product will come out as 21.9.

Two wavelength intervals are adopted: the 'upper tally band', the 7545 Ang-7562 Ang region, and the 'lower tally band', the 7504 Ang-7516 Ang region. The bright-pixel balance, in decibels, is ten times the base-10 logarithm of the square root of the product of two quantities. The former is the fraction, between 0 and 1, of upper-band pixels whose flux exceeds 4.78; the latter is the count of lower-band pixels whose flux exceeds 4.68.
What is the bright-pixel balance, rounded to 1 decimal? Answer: 1.9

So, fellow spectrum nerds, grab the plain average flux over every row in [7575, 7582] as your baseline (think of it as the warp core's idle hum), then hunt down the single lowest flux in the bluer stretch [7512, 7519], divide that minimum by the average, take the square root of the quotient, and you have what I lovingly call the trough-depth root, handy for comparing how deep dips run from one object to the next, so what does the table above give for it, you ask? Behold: 0.98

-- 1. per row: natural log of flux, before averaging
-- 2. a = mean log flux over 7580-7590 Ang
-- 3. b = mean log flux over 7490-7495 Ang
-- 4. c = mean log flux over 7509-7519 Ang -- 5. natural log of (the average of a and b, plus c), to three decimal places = 1.127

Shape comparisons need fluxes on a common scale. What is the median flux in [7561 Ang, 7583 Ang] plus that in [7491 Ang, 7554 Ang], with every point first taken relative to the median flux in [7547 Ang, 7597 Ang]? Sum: 1.98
